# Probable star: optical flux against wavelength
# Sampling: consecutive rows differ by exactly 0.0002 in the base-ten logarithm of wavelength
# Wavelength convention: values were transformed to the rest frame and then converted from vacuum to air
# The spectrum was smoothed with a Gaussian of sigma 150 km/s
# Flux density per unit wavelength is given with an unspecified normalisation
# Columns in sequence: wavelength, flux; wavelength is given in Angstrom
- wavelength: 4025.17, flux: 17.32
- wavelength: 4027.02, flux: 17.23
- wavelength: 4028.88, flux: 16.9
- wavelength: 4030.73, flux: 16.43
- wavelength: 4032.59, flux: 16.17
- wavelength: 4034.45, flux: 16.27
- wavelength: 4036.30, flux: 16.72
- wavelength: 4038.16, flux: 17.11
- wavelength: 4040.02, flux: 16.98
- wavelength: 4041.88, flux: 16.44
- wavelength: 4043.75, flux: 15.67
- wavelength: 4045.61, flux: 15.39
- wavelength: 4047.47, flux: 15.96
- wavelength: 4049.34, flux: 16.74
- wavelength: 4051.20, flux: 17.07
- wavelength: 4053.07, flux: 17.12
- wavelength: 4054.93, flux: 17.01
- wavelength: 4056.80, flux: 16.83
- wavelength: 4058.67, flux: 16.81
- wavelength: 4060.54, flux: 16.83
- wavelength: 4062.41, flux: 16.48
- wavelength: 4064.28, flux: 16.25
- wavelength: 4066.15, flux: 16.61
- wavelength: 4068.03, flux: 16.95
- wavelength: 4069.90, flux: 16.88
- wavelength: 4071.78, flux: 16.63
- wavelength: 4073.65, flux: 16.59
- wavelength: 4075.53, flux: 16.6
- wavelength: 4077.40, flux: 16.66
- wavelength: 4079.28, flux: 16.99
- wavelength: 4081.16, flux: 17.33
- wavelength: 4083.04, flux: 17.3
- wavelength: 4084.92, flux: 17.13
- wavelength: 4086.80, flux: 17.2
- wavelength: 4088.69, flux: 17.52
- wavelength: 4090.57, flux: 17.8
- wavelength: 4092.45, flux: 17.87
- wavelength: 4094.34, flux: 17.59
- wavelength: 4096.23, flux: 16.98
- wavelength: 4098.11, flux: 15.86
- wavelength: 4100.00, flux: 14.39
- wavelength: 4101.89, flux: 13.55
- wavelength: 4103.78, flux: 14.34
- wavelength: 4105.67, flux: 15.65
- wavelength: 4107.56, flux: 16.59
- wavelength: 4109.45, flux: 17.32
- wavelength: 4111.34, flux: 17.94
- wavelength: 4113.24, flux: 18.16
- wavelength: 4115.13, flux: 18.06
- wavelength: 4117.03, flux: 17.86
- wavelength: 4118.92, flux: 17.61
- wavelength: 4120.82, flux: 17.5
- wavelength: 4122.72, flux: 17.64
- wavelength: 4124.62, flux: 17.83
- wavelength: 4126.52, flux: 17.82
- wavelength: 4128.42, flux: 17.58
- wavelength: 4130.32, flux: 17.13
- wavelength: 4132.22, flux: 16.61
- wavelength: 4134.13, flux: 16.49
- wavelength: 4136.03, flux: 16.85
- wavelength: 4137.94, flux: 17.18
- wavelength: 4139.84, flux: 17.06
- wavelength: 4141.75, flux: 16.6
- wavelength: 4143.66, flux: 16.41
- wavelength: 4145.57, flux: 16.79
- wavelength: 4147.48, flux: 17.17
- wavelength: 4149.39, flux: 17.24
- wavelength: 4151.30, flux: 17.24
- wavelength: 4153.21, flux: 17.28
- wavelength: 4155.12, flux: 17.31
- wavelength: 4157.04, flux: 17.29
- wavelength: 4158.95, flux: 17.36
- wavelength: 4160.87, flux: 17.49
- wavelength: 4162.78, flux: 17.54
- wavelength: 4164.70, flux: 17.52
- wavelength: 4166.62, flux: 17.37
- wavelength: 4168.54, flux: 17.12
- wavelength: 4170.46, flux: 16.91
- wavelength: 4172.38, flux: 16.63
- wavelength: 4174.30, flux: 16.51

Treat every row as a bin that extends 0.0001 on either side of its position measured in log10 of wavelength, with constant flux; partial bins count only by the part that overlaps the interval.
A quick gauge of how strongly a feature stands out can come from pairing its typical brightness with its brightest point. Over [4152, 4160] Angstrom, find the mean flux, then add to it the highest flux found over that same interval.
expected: 34.7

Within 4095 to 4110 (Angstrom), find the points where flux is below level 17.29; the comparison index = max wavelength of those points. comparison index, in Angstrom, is 4107.56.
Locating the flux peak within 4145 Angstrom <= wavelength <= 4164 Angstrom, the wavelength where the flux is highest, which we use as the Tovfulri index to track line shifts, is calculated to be 4162.78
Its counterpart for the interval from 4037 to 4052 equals 4038.16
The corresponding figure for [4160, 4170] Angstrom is 4162.78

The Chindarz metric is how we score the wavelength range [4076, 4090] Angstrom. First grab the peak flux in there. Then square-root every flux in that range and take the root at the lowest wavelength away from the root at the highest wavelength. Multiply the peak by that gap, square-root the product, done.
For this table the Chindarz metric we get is 1.35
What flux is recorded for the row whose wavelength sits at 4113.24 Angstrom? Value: 18.16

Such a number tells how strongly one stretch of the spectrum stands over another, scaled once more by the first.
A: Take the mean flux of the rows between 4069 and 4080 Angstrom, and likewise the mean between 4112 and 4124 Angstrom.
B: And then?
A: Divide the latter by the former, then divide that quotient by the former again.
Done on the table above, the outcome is 0.0637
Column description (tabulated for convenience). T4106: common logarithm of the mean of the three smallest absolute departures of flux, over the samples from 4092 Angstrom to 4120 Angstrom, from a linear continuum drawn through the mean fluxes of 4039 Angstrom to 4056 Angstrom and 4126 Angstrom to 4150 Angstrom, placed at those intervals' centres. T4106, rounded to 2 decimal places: -0.50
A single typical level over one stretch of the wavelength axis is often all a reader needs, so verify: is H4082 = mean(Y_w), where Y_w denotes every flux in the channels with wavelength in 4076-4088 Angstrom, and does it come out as 17.1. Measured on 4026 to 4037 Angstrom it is 16.6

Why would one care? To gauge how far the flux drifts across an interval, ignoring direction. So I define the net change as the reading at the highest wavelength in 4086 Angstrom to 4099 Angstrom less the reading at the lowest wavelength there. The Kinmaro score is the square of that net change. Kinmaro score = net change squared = 1.8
